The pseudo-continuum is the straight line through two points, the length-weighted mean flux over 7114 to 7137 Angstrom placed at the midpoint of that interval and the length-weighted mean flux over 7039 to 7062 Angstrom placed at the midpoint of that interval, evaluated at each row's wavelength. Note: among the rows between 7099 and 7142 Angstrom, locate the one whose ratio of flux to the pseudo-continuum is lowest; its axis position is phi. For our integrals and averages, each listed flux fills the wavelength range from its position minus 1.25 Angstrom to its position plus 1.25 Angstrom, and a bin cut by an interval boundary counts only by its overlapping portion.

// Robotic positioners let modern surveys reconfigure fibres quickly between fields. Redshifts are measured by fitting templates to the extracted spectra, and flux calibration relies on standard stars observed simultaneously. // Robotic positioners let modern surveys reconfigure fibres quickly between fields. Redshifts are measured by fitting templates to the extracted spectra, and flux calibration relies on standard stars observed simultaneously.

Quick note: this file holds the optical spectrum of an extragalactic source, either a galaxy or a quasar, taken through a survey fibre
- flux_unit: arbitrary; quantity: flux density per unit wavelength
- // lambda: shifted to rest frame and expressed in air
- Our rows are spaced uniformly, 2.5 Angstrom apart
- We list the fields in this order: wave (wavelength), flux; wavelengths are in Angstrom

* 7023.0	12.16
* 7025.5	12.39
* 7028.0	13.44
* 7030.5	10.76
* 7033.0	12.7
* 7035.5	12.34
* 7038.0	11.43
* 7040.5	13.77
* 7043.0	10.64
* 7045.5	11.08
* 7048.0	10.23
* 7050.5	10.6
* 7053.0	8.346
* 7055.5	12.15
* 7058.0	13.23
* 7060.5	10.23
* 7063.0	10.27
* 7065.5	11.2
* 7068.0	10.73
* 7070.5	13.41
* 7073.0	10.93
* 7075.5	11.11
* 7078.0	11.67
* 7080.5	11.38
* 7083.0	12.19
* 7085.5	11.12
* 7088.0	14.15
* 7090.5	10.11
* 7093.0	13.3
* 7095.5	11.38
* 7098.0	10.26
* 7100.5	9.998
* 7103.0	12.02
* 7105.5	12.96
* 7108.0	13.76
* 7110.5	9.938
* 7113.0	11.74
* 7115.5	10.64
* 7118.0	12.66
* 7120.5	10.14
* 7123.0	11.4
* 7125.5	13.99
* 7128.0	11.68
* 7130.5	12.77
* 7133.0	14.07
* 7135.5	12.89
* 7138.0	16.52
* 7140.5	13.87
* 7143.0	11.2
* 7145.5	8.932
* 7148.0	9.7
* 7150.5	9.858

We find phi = 7110.5 Angstrom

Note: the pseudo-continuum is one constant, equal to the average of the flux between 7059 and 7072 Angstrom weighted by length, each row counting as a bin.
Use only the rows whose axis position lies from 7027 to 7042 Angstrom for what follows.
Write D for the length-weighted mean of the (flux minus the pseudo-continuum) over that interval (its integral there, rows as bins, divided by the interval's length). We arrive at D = 1.2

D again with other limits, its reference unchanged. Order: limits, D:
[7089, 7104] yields 0.0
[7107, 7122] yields 0.2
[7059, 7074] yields 0.0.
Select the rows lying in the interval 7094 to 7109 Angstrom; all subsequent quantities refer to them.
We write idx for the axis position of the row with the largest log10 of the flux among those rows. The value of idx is 7108.0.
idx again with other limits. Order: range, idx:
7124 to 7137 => 7133.0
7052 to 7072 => 7070.5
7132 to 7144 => 7138.0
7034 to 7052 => 7040.5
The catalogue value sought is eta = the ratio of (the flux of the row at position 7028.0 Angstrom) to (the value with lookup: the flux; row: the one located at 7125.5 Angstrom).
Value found 0.96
